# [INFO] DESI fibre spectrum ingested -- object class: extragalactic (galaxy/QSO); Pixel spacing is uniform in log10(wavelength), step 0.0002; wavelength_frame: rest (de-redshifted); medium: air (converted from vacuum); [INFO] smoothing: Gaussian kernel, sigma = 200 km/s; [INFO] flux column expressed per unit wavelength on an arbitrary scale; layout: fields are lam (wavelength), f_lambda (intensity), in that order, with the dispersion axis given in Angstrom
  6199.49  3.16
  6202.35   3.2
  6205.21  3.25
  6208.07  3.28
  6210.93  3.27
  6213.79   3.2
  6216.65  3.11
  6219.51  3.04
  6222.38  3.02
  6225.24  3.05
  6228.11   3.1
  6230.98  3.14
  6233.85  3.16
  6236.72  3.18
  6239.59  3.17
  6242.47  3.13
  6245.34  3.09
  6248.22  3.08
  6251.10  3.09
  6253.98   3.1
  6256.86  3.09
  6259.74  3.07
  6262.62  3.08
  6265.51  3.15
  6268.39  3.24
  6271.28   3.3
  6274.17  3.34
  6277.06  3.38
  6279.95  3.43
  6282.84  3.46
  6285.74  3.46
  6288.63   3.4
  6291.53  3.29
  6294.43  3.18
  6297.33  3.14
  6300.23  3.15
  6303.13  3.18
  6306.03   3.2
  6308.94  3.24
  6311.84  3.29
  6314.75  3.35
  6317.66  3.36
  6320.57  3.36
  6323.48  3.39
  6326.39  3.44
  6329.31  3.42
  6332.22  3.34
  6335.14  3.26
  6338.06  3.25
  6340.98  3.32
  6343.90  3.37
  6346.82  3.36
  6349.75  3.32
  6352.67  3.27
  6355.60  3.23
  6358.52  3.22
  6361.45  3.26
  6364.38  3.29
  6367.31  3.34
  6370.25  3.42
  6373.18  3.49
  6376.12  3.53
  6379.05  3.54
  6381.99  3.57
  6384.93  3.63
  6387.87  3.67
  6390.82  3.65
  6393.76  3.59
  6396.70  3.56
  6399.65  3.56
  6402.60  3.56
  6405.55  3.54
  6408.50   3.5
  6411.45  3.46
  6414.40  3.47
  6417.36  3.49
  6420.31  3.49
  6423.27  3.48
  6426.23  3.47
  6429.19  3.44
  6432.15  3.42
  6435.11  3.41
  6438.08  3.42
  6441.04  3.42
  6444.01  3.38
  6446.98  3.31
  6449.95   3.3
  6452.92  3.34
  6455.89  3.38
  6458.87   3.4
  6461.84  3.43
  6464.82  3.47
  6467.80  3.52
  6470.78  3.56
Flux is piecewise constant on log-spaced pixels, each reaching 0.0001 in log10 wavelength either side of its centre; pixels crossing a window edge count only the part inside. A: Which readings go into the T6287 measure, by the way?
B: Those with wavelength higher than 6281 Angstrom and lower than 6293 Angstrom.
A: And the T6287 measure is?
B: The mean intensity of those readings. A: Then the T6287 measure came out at 3.40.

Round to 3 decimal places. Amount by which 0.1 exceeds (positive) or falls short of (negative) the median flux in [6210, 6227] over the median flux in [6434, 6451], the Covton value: -0.807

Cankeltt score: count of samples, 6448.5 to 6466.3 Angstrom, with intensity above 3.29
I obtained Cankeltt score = 6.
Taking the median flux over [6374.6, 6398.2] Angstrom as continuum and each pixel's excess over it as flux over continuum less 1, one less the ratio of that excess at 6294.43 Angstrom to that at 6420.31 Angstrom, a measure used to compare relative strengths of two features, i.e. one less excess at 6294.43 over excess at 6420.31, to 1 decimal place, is -3.4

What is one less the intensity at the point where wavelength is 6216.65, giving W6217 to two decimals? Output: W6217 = -2.11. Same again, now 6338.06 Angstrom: -2.25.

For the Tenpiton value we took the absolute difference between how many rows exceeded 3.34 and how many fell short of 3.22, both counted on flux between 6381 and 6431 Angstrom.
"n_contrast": 17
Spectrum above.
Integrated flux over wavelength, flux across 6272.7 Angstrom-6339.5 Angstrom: 222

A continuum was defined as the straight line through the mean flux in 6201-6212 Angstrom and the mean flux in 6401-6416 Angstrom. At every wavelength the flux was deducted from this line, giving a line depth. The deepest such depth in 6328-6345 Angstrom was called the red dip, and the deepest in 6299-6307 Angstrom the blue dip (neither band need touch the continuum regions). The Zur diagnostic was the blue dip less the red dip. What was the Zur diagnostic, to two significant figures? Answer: 0.052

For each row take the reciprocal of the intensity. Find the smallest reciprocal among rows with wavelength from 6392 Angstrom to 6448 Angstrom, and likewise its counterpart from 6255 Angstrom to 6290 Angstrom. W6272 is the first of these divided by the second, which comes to 0.964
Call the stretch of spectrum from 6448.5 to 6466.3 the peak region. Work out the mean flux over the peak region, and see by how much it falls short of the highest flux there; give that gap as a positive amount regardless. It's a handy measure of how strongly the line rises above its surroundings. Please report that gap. 0.083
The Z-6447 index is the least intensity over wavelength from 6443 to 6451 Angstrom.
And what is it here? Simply 3.3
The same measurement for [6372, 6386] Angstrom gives 3.49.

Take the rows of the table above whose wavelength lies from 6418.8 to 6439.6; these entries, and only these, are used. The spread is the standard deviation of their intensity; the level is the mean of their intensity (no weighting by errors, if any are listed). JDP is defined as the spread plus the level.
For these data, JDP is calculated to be 3.48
